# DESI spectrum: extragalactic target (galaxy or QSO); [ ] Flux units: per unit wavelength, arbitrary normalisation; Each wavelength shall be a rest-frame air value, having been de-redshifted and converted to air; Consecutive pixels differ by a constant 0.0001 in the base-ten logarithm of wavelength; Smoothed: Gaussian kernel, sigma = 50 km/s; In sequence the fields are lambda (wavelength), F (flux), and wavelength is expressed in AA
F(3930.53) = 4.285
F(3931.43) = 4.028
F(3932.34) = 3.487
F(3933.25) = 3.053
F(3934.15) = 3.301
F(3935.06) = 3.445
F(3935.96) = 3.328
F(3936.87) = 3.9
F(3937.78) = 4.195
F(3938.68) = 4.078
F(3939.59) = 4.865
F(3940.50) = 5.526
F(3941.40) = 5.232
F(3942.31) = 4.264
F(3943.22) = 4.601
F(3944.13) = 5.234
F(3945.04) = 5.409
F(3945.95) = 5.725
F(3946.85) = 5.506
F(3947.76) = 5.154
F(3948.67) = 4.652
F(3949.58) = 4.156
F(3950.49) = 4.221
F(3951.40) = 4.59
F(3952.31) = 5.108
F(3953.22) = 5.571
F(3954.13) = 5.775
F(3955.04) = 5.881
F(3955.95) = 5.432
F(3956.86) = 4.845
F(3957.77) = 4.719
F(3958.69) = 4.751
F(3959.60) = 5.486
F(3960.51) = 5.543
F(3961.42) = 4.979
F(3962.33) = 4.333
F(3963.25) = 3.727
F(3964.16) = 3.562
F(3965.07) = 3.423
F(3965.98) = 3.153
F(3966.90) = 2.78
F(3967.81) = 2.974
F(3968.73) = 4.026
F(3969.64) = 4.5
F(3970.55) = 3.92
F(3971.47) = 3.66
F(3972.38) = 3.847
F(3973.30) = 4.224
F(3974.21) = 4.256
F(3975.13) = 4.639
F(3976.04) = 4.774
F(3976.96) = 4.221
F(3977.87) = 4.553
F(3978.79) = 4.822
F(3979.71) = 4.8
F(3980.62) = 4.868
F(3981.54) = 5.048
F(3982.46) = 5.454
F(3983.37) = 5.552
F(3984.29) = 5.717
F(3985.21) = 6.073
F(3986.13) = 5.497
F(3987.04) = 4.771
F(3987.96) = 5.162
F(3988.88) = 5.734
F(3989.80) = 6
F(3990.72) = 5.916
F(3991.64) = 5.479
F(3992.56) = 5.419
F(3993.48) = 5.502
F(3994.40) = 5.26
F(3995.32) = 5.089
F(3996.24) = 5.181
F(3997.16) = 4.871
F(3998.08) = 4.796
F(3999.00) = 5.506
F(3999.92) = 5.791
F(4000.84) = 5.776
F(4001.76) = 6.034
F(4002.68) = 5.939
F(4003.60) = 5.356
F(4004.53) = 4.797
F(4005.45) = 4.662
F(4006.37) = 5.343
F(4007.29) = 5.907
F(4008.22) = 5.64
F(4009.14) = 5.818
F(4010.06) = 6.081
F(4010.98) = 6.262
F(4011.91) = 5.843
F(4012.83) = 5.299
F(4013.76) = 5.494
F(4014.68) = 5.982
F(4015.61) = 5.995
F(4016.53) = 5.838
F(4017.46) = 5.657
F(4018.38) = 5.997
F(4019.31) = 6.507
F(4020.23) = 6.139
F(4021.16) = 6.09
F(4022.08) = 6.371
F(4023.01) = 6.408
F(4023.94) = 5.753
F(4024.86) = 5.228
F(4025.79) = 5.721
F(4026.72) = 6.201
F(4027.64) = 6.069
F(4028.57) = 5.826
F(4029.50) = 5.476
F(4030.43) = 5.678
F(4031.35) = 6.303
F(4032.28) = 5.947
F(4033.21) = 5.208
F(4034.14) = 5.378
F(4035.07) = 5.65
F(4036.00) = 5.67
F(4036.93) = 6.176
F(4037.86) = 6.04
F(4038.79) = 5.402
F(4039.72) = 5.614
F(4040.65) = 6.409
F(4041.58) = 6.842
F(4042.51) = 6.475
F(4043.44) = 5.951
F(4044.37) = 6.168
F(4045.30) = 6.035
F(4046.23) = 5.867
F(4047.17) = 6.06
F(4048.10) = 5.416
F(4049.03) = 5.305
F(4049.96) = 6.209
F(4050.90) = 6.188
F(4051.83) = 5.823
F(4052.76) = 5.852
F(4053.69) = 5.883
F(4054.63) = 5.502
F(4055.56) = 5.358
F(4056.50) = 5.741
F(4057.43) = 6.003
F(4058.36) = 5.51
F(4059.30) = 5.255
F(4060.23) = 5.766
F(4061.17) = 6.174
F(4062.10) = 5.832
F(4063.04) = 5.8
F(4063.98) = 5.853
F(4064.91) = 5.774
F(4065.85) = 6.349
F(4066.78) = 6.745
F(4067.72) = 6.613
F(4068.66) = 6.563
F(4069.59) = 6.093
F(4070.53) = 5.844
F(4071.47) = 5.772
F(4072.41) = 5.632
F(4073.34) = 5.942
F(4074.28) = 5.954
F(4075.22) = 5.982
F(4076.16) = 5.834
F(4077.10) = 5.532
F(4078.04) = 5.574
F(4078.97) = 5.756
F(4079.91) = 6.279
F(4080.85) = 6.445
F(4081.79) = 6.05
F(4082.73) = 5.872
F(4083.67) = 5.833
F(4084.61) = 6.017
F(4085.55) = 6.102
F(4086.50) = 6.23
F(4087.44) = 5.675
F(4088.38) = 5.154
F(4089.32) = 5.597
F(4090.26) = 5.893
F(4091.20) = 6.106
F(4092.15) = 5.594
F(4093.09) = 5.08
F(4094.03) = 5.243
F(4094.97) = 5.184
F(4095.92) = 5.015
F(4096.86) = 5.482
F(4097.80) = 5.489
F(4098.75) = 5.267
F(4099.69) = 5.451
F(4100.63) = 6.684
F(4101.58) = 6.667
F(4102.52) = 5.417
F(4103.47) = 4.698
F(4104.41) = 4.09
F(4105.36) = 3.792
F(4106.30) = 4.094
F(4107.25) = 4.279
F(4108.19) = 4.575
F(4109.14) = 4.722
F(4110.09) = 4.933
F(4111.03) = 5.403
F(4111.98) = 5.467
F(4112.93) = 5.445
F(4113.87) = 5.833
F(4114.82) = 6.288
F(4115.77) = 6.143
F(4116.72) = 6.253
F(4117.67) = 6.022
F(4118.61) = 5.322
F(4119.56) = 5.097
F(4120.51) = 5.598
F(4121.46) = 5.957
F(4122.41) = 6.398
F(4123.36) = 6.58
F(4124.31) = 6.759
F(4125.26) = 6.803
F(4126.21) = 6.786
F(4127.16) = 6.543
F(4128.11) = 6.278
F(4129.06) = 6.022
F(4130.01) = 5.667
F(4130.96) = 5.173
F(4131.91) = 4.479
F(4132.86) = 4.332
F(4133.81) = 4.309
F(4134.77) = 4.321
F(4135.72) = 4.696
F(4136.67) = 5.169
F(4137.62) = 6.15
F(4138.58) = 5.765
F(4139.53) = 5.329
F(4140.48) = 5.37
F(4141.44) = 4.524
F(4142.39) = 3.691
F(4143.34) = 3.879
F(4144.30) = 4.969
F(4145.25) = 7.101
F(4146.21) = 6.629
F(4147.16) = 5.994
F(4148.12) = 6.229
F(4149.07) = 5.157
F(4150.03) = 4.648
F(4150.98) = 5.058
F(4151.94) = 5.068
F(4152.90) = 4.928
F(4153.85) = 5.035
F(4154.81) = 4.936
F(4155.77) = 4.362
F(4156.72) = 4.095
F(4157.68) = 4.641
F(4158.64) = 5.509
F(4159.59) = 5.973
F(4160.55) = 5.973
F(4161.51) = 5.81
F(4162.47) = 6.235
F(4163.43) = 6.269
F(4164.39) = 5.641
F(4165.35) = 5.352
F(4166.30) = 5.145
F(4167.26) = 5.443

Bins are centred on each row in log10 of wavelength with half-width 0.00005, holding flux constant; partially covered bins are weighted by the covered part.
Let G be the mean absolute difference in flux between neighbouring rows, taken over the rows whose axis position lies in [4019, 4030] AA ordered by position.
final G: 0.328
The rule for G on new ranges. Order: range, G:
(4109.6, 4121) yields 0.301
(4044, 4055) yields 0.271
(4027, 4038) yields 0.329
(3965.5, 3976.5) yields 0.368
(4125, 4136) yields 0.262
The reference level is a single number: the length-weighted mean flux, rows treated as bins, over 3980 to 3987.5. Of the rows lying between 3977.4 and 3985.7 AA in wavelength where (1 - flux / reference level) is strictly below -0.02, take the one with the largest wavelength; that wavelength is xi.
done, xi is 3985.21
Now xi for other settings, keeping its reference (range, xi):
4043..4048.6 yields 4047.17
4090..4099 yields 4097.80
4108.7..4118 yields 4117.67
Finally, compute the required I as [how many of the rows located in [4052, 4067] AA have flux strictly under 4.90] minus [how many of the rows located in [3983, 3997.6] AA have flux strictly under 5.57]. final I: -11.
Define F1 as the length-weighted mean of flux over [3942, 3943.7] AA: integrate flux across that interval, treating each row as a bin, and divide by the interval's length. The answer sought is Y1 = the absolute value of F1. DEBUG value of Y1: 4.45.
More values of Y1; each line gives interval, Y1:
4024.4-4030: 5.75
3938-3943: 4.76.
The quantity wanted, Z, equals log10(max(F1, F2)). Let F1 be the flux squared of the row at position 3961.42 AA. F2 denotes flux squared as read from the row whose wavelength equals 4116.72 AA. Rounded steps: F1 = 25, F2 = 39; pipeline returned 1.59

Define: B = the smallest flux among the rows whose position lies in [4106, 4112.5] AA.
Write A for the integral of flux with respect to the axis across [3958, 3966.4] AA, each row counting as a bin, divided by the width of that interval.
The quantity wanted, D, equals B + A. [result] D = 8.4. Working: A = 4.34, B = 4.094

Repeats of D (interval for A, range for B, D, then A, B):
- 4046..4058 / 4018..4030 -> 11.0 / 5.78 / 5.228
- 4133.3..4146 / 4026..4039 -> 10.3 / 5.05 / 5.208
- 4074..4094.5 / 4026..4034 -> 11.0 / 5.81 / 5.208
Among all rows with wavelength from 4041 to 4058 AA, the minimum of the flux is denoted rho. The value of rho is 5.305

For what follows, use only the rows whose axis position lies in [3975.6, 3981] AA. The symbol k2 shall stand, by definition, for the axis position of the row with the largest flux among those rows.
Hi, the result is 3980.62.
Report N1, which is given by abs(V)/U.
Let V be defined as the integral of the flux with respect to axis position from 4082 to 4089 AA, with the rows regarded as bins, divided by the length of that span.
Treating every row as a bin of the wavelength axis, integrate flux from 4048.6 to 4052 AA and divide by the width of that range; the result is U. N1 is 0.99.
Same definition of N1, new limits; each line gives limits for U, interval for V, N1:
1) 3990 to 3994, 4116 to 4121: 1.02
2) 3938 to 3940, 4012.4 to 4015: 1.25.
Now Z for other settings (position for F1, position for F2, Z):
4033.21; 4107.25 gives 1.43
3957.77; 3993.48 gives 1.48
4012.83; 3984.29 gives 1.51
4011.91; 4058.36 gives 1.53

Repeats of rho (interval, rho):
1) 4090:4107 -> 3.792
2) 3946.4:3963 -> 4.156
